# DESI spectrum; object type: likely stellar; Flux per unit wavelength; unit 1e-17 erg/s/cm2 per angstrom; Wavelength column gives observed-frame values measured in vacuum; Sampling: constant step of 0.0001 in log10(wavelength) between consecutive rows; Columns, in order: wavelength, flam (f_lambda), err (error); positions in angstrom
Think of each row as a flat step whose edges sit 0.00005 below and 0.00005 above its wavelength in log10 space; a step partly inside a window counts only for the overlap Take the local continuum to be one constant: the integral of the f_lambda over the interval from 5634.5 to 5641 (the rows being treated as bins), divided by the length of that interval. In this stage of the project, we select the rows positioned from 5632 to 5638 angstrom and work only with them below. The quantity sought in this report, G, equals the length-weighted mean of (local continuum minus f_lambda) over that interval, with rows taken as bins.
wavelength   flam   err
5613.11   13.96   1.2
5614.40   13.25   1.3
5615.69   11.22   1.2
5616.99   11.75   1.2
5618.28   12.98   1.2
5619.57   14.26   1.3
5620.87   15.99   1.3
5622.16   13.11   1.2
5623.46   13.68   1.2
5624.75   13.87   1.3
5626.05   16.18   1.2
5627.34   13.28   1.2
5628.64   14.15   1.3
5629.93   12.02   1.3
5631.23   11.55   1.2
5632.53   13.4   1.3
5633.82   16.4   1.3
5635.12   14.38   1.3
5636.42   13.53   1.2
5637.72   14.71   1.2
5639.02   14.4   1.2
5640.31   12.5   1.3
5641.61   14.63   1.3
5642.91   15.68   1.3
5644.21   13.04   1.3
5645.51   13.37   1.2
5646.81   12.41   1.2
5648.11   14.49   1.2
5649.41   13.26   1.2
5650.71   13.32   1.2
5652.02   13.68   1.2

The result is -0.6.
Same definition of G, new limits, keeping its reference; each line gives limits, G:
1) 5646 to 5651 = 0.5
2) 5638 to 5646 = -0.1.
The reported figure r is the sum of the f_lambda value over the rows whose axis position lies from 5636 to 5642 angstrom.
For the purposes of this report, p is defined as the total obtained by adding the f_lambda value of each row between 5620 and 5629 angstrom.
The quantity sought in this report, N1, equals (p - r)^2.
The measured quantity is 930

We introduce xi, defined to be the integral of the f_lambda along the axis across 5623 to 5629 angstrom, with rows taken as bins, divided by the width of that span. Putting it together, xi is 14.26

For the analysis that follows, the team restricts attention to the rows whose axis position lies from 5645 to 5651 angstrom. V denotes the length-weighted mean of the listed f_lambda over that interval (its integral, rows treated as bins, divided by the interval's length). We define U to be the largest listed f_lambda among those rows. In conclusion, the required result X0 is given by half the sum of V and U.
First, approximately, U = 14.49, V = 13.4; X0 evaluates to 13.9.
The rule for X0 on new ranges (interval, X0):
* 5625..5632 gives 14.8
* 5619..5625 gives 15.1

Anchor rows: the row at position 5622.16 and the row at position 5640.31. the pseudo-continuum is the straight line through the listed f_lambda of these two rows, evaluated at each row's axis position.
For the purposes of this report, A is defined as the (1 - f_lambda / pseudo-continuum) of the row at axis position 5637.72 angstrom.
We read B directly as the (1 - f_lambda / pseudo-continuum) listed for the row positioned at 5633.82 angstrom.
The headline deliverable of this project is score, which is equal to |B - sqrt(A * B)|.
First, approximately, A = -0.169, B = -0.29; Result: 0.5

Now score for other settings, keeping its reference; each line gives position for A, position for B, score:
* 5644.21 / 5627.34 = 0.1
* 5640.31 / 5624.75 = 0.1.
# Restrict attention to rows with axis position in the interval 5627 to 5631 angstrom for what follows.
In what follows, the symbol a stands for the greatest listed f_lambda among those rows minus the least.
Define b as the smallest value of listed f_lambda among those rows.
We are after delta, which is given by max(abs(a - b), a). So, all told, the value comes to 9.9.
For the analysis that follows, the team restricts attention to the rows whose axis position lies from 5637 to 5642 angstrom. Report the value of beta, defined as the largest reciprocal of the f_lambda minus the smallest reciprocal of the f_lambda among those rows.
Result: 0.0120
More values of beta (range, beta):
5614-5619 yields 0.0137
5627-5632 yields 0.0159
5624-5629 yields 0.0135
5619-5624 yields 0.0137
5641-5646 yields 0.0129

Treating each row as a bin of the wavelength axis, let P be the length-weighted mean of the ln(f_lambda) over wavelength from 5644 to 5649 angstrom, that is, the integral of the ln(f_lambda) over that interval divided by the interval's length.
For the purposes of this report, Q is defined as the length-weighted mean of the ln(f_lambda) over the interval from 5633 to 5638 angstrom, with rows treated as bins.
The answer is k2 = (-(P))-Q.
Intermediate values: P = 2.59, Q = 2.69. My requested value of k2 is -5.28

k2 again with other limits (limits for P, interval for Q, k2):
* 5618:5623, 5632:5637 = -5.31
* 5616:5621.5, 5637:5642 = -5.24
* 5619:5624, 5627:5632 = -5.19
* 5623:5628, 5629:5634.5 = -5.24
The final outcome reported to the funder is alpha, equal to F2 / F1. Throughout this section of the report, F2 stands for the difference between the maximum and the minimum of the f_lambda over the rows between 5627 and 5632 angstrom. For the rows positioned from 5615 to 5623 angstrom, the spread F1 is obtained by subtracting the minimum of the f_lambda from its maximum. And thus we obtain 0.55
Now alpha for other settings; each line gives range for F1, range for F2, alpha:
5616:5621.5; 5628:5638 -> 1.14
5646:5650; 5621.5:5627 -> 1.48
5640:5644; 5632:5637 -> 0.94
